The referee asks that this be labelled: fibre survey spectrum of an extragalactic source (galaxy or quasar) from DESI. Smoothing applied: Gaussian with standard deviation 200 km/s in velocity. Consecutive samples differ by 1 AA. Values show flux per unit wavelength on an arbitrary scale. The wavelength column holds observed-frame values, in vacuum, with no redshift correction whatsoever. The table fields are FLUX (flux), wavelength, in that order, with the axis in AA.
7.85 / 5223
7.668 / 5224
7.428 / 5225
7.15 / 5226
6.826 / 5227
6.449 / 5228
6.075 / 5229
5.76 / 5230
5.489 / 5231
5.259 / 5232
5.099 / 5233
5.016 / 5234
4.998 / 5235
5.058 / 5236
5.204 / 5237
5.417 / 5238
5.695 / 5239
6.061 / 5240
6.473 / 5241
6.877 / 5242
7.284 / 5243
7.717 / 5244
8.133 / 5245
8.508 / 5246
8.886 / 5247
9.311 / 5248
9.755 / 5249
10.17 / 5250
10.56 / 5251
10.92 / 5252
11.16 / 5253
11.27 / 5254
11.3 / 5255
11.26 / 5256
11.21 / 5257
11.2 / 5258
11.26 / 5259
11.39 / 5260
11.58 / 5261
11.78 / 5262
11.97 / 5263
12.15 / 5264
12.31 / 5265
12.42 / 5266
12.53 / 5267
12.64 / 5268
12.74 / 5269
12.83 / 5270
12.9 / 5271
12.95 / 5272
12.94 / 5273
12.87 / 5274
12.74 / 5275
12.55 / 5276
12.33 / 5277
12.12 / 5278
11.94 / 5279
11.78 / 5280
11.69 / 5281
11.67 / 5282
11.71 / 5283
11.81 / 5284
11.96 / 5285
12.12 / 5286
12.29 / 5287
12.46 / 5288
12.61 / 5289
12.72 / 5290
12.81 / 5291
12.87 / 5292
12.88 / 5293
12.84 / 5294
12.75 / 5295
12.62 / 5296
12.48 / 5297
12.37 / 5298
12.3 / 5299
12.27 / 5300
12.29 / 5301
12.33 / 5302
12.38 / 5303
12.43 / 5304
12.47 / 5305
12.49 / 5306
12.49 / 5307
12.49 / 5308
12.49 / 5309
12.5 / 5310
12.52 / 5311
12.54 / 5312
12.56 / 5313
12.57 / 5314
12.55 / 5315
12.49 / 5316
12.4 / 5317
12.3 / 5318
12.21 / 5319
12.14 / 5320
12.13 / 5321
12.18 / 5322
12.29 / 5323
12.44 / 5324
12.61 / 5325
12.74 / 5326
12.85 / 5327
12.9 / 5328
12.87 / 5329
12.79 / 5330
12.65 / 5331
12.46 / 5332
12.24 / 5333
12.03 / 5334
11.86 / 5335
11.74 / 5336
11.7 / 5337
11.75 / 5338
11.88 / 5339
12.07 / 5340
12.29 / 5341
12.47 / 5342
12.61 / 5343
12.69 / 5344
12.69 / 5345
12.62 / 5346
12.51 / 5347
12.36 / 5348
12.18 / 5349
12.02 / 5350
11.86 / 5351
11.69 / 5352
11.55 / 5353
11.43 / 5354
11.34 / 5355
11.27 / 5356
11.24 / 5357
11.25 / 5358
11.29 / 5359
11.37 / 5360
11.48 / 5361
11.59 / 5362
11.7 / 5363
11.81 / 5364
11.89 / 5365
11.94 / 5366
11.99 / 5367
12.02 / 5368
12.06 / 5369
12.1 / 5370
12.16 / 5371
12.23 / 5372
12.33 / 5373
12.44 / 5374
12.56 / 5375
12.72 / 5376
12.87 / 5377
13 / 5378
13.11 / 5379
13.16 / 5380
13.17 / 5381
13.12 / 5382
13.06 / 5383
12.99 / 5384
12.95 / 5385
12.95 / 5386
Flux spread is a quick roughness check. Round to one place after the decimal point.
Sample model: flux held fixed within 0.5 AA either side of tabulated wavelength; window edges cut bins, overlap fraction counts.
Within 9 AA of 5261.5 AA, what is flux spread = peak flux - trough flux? 1.7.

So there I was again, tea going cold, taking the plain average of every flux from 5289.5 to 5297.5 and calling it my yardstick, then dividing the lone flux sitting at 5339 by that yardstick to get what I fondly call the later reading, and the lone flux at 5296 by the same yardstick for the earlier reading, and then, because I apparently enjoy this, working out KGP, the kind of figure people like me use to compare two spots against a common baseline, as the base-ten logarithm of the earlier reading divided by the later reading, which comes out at 0.03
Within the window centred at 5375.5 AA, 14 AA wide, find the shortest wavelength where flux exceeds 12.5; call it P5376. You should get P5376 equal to 5375 AA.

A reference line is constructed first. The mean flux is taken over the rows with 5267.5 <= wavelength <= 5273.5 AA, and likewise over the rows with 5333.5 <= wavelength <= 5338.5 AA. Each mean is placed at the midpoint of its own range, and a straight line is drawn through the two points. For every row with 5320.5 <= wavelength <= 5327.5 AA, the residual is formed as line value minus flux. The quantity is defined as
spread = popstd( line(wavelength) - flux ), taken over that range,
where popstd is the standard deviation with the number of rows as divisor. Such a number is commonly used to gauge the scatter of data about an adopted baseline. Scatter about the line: 0.29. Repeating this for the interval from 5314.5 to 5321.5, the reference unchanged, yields 0.12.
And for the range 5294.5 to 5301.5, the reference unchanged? 0.14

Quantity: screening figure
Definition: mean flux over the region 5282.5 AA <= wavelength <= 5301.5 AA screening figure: 12.4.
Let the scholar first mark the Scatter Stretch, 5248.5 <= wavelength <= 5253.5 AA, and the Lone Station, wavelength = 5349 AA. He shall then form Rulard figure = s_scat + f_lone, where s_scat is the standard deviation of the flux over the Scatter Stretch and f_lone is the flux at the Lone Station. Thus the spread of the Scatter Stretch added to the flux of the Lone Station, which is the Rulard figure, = 12.7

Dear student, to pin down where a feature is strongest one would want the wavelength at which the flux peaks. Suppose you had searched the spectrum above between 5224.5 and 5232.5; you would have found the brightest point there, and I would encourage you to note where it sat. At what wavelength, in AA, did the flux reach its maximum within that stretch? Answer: 5225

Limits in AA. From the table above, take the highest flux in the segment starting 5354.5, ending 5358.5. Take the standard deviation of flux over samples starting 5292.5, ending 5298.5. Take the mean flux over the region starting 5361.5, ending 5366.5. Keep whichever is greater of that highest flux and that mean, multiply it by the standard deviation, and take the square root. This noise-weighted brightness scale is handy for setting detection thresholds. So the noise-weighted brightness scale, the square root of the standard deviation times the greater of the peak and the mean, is 1.5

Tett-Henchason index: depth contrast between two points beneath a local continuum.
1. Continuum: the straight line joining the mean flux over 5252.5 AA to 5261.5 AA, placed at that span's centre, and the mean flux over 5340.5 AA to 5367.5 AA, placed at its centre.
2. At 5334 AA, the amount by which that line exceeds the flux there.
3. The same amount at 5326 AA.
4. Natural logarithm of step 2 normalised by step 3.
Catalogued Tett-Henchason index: -1.4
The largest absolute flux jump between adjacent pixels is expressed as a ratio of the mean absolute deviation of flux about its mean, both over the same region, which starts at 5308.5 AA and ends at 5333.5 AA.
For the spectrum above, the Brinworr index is 1.3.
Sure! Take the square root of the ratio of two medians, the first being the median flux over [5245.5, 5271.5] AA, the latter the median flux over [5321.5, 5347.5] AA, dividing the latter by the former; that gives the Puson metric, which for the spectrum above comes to 1.05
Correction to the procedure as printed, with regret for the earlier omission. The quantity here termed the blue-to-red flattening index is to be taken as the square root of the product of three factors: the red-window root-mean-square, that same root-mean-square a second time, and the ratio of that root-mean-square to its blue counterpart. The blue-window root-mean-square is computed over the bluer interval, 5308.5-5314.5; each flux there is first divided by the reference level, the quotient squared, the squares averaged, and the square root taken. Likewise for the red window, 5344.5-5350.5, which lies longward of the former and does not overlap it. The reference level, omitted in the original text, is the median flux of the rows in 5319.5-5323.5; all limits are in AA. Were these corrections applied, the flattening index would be 1.01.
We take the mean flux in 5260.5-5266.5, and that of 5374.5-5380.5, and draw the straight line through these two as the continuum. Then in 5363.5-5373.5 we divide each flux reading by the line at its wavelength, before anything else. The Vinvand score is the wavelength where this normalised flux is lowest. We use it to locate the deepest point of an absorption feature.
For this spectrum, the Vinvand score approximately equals 5364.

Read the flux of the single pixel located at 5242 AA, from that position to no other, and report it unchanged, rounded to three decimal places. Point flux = 6.877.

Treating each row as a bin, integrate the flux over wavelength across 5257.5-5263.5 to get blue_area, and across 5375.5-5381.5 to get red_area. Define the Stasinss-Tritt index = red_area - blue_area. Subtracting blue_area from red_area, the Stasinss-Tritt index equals 9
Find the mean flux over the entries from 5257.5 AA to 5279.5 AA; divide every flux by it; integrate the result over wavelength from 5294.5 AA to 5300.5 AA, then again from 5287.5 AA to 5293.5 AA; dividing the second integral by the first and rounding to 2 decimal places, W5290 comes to 1.02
